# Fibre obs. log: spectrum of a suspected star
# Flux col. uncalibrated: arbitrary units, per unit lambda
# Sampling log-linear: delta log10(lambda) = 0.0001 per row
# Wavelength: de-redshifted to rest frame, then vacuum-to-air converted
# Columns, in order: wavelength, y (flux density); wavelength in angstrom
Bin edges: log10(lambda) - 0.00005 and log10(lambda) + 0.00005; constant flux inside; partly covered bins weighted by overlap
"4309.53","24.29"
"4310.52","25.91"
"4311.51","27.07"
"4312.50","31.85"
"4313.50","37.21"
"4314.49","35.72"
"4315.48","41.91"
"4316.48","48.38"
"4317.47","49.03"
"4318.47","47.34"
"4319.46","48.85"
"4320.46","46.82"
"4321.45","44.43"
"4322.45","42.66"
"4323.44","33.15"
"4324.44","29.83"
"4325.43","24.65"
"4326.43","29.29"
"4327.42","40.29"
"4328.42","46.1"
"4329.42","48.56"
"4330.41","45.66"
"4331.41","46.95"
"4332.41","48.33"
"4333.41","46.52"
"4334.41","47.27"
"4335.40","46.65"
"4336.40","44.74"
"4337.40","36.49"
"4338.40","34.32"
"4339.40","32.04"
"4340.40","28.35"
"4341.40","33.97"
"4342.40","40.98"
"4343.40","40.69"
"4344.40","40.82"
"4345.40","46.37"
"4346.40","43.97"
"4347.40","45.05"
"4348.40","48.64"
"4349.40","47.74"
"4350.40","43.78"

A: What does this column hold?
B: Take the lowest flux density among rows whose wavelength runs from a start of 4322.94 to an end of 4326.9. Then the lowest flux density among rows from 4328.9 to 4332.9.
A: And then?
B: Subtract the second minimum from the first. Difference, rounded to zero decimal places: -21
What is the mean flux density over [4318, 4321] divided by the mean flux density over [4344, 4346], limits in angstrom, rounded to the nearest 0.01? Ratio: 1.09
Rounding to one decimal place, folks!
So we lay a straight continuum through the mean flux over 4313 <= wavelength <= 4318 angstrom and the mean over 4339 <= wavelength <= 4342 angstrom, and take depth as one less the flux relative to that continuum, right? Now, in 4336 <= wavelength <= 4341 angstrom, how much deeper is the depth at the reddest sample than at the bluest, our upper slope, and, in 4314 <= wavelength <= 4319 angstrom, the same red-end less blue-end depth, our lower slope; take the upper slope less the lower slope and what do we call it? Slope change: 0.8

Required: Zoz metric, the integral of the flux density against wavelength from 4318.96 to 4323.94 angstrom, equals 215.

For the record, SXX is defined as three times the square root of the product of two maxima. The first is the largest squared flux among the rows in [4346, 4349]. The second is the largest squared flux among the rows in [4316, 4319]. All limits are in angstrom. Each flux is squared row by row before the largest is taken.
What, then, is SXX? 7154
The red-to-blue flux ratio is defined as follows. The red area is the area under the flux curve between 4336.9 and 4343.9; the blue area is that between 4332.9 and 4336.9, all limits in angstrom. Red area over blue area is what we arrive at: 1.3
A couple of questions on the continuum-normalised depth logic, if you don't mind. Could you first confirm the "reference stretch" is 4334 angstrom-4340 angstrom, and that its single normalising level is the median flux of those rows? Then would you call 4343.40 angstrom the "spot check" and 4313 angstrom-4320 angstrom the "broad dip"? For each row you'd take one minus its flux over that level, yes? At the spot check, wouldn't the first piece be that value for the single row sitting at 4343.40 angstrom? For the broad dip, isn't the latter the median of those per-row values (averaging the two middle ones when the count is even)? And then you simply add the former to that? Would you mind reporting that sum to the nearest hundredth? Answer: -0.17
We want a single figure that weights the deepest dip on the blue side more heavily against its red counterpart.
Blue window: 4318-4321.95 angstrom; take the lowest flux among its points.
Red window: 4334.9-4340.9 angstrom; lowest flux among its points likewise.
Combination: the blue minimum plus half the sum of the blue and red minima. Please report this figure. 81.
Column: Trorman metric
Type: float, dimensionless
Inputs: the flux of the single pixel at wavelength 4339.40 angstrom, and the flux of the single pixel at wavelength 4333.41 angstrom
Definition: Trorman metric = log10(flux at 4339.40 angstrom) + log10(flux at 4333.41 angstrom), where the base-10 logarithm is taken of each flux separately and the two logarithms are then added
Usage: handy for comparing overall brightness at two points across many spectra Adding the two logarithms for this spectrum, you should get 3.17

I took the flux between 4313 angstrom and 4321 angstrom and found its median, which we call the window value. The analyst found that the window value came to 47.1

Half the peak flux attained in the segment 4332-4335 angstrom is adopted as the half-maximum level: 24.2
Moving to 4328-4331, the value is 24.3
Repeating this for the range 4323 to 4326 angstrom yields 16.6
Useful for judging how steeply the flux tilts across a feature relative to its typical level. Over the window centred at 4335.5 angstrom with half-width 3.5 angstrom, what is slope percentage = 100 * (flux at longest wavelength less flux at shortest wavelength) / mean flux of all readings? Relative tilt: -32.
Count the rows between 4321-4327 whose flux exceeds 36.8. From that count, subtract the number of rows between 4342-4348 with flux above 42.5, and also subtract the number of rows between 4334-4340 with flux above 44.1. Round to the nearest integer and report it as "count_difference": -4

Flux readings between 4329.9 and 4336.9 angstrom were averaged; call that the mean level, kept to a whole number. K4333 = 47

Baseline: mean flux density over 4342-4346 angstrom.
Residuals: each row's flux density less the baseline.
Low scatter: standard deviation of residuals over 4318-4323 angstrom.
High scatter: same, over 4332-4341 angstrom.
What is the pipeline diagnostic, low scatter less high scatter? -5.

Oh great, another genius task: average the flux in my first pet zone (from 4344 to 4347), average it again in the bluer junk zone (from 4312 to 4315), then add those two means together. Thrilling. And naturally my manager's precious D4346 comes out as 79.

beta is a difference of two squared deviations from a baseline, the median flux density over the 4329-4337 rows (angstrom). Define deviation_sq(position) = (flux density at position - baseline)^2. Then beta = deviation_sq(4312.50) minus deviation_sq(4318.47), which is 223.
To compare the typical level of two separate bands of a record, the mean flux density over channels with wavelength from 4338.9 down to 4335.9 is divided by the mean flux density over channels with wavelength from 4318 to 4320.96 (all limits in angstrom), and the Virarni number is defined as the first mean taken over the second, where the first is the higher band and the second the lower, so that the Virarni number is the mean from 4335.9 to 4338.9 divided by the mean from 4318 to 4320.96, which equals 0.81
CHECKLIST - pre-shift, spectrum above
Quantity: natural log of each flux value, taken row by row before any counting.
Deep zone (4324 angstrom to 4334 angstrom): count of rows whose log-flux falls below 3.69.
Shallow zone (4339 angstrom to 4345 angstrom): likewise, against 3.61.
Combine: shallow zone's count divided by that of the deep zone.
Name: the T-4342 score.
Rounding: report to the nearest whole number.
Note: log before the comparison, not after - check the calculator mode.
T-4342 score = 1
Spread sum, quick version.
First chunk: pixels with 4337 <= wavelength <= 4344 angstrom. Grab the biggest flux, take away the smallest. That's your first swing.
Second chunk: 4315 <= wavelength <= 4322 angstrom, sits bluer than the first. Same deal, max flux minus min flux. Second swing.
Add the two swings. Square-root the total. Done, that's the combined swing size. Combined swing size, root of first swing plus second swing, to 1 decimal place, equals 4.4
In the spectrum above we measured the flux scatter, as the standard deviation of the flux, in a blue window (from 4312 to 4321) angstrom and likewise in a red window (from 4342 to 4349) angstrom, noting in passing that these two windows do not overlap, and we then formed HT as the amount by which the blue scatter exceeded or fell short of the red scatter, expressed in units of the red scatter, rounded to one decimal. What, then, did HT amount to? 1.1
